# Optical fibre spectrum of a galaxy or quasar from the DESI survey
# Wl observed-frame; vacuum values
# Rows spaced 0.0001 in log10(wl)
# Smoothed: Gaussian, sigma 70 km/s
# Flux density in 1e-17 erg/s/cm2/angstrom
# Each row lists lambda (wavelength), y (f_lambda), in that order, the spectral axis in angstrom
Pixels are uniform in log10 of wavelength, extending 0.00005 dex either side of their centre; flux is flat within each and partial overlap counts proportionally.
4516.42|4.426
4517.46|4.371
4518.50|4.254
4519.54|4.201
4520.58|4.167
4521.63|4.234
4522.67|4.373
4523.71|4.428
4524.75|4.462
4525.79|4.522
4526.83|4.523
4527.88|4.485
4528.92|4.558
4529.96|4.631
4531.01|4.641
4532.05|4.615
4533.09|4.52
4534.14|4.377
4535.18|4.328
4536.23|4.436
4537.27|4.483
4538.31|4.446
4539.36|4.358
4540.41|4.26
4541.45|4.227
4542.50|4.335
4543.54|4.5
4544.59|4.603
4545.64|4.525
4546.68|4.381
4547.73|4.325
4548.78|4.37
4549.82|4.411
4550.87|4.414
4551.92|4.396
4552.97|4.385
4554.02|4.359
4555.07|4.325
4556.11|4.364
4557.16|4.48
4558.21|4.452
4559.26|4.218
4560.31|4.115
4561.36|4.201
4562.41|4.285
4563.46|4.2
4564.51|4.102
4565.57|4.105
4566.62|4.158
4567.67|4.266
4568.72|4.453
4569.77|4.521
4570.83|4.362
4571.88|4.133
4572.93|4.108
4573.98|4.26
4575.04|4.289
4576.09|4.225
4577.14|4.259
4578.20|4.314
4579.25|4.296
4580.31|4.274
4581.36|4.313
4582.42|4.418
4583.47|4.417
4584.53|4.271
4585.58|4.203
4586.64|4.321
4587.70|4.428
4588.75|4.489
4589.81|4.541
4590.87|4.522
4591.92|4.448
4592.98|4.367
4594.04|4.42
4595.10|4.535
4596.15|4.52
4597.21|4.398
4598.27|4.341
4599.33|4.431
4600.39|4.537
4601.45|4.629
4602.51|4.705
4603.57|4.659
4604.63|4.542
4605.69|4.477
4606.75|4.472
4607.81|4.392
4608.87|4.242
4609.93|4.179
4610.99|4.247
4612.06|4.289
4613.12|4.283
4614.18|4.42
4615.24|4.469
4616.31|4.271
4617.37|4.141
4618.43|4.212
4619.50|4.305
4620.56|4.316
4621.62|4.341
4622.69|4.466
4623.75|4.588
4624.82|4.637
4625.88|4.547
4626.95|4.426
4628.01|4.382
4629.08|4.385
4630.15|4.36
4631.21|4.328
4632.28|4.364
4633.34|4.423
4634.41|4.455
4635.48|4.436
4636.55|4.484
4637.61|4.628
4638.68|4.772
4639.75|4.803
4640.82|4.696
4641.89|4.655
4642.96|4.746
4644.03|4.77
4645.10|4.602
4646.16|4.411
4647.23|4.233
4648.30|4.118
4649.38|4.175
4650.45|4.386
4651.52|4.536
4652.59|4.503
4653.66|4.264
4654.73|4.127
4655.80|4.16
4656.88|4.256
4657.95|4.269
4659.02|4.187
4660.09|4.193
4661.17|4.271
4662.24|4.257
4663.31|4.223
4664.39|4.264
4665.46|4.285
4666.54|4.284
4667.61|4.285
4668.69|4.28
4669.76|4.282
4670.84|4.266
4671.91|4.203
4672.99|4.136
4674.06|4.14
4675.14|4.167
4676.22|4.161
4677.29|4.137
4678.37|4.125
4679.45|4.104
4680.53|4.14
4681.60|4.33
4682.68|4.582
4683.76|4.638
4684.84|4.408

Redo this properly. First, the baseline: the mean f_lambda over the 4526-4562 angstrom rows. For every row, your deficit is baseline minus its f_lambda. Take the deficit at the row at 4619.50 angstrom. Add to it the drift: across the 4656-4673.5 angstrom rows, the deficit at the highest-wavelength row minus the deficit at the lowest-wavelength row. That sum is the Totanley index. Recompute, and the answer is 0.23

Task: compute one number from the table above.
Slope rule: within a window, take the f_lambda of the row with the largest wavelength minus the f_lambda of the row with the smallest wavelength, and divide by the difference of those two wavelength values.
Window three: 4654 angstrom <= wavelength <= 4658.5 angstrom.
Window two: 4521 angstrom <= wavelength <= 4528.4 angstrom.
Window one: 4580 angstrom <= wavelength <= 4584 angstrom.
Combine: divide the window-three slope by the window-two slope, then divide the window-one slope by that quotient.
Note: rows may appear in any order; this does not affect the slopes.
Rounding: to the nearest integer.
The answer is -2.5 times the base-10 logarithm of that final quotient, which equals 3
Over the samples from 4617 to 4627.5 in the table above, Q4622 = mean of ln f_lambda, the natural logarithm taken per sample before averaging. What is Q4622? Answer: 1.48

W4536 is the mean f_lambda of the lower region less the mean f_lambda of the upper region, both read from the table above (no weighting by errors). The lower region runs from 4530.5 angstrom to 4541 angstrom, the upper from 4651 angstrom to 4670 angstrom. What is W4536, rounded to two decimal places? 0.17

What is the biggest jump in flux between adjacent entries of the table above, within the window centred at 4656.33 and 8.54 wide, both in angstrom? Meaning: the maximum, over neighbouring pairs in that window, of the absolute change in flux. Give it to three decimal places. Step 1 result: 0.239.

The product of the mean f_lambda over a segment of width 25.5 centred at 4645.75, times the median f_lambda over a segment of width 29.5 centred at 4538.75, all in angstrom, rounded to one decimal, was 19.8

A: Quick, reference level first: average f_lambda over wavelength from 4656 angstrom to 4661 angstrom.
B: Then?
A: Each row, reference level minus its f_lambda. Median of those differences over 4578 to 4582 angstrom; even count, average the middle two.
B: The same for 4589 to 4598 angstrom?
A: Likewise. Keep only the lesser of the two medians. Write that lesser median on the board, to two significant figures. -0.26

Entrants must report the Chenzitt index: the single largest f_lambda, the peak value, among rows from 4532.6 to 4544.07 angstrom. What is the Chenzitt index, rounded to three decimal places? 4.520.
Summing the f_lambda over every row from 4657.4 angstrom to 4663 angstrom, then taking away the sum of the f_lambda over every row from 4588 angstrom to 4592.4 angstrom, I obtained 3.2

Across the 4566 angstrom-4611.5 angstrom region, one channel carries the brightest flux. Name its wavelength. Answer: 4602.51 angstrom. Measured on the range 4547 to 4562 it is 4557.16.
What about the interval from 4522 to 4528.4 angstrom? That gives 4526.83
